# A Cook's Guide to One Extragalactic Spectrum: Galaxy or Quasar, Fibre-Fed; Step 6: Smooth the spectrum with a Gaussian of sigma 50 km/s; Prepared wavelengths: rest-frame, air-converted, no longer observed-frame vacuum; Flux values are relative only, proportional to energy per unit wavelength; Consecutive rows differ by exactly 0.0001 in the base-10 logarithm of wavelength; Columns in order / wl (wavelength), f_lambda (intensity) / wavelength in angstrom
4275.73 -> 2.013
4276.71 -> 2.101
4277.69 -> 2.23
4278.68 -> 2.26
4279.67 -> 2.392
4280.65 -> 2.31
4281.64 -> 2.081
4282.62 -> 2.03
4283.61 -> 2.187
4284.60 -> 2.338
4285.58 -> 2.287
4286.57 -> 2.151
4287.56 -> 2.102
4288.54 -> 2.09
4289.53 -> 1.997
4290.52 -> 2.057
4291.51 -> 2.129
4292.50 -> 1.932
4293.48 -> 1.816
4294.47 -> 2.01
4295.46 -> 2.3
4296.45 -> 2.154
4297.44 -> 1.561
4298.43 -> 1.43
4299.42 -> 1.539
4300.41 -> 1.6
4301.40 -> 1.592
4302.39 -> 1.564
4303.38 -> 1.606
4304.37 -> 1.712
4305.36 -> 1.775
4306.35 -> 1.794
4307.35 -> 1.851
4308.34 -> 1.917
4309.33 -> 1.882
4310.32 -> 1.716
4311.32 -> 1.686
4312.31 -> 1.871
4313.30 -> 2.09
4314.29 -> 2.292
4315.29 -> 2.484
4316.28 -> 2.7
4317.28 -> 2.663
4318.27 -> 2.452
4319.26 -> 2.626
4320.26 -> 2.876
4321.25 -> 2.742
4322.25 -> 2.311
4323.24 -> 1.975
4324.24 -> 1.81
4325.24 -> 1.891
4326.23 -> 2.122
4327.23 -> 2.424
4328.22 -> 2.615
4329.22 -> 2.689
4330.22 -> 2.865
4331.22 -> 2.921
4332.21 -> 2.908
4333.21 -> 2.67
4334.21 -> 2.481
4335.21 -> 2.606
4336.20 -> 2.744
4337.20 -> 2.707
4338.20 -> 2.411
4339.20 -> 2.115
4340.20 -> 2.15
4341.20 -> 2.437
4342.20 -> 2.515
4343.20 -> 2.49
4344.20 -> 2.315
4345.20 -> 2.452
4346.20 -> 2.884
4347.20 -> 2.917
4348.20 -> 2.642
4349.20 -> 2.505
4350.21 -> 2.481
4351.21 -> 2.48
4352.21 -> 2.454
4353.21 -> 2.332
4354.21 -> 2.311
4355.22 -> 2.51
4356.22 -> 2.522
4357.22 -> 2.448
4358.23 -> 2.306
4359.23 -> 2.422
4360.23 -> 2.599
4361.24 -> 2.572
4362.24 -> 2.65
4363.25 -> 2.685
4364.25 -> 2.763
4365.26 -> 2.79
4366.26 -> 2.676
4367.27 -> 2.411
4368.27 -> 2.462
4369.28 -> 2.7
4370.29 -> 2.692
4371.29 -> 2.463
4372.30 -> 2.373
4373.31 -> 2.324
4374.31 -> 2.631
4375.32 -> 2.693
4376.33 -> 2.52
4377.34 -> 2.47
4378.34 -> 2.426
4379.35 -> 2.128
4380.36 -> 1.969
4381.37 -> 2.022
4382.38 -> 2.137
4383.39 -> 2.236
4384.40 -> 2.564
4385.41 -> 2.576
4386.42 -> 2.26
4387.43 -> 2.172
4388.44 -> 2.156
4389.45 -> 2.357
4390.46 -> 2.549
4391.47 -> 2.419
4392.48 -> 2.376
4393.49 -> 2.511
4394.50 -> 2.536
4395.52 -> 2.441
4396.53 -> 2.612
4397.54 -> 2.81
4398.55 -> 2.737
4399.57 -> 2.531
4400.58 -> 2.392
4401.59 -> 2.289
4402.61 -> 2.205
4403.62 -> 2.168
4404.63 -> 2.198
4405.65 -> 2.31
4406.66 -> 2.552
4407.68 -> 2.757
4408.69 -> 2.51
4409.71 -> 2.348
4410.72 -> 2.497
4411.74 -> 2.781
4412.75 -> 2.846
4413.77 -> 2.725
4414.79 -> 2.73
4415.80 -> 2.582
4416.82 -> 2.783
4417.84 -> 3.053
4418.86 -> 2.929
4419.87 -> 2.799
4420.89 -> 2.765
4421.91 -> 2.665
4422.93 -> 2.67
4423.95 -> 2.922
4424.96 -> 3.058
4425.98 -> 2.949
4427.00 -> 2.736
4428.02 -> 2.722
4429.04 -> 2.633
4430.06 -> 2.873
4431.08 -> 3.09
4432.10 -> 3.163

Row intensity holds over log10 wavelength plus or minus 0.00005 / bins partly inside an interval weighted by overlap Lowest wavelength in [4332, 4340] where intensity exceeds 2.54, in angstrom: 4332.21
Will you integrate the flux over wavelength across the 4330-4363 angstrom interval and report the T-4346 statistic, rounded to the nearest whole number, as 84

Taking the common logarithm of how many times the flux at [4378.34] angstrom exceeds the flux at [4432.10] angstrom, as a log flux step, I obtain -0.12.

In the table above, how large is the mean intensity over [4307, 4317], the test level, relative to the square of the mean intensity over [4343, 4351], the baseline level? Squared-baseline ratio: 0.31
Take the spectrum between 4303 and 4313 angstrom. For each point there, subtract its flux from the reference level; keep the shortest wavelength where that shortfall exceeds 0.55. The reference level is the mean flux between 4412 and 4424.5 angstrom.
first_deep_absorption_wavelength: 4303.38 angstrom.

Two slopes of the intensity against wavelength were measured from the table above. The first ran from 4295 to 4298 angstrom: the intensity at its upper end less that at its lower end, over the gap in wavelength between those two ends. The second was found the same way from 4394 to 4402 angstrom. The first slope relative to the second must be 10.7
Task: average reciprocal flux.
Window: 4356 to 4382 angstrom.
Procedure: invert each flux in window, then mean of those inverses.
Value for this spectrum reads 0.405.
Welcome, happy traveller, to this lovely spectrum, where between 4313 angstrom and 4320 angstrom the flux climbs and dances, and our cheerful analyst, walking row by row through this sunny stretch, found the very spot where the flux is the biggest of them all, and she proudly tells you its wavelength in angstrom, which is 4316.28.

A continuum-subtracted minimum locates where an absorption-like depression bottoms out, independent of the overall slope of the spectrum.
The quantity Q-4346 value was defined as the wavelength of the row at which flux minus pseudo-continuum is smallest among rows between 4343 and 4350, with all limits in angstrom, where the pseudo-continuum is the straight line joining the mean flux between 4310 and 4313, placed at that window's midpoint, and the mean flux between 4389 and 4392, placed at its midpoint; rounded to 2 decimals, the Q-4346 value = 4344.20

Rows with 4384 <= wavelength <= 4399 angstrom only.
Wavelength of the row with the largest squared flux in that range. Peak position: 4397.54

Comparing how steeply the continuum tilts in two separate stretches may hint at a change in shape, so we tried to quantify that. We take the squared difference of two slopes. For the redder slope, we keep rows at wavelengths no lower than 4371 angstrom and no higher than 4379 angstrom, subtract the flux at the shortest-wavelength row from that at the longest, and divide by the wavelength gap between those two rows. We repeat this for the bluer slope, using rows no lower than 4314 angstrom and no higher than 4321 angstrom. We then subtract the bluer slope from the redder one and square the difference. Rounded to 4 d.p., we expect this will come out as 0.0106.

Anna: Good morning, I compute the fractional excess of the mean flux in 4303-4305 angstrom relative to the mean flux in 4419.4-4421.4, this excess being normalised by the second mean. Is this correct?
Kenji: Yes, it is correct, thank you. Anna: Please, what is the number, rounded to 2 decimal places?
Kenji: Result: -0.40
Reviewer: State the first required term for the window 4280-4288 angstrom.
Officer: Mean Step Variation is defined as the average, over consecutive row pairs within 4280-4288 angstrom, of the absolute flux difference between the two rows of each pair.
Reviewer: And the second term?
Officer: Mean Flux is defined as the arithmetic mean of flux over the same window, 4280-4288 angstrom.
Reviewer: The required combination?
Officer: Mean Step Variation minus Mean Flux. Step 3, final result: -2.07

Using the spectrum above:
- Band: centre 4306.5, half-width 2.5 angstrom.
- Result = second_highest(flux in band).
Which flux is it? 1.851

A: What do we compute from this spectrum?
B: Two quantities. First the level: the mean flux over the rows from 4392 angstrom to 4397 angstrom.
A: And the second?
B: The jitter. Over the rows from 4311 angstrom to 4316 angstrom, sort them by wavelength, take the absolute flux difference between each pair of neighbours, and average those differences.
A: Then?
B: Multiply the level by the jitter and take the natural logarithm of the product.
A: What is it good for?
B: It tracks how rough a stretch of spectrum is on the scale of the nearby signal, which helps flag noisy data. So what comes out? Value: -0.7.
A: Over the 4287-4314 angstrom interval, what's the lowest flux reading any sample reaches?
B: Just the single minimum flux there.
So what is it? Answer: 1.43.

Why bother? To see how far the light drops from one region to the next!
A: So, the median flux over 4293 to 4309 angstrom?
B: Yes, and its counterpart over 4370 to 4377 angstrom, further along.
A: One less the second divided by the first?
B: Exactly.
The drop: -0.45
